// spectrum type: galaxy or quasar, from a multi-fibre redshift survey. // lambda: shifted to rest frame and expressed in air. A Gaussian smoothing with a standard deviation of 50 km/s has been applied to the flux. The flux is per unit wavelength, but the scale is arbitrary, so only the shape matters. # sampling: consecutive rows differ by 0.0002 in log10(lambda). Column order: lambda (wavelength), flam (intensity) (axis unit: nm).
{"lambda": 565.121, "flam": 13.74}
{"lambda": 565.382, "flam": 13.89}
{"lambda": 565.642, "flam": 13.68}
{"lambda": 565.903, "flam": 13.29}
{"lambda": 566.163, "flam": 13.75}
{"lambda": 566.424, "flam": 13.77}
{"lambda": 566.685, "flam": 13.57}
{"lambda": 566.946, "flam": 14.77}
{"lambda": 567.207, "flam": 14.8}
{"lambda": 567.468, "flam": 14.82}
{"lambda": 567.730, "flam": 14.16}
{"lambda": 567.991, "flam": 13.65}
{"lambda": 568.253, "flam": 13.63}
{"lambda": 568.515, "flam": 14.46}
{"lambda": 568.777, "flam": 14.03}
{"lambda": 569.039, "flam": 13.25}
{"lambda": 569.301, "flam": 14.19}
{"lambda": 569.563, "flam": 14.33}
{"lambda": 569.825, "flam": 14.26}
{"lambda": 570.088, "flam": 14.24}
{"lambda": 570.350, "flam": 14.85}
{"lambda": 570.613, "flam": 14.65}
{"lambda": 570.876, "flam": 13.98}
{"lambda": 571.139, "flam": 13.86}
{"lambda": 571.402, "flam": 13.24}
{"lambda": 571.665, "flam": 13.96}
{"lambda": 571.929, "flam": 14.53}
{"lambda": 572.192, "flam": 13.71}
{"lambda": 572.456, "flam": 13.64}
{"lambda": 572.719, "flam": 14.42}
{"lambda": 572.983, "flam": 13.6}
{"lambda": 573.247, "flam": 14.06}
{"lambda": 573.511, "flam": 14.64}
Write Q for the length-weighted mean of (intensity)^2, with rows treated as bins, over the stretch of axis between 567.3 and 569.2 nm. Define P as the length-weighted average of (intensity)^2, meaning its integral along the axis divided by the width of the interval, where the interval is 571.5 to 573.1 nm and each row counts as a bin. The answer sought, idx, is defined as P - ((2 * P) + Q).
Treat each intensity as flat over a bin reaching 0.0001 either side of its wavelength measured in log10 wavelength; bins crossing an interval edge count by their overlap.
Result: -392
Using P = 195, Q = 197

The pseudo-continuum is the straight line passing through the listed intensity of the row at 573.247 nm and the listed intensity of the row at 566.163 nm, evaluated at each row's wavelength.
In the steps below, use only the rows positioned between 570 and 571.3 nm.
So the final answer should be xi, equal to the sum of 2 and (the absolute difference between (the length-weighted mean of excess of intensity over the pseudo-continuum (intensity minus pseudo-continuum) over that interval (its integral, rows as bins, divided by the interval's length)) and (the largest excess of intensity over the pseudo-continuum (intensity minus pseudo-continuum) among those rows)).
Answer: 2.57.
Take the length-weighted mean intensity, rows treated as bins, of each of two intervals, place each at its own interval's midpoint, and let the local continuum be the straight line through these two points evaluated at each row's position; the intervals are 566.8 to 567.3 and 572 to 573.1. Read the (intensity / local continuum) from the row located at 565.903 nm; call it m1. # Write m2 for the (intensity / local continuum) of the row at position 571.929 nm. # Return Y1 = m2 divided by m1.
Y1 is 1.17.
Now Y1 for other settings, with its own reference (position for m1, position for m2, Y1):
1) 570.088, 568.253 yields 0.94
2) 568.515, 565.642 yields 0.92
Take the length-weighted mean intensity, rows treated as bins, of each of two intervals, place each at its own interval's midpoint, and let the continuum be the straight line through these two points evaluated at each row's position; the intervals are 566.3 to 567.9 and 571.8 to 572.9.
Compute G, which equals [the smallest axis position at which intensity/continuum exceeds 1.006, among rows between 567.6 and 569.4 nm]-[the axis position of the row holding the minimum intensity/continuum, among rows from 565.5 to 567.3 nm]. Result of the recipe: 2.61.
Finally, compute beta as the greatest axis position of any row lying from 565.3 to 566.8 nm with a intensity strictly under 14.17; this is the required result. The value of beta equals 566.685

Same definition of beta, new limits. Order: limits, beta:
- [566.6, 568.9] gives 568.777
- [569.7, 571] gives 570.876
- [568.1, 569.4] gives 569.039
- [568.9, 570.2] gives 569.039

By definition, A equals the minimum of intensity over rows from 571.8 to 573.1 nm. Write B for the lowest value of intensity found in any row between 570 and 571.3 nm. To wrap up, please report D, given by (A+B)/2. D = 13.73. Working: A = 13.6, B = 13.86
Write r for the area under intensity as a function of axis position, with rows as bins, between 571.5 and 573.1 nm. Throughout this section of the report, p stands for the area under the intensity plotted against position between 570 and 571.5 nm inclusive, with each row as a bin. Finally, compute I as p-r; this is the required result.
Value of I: -1.1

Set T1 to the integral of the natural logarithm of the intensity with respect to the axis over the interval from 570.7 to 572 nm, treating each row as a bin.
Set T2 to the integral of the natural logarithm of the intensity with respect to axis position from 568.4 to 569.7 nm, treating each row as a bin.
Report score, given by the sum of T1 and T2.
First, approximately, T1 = 3.42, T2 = 3.44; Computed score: 6.86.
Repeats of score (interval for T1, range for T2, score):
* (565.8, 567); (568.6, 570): 6.85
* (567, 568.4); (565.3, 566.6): 7.12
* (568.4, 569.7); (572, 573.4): 7.12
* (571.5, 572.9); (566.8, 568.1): 7.17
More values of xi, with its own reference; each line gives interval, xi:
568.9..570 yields 2.31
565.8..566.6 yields 2.15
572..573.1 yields 2.53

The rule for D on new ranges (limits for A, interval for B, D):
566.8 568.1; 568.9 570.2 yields 13.45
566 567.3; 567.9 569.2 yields 13.41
